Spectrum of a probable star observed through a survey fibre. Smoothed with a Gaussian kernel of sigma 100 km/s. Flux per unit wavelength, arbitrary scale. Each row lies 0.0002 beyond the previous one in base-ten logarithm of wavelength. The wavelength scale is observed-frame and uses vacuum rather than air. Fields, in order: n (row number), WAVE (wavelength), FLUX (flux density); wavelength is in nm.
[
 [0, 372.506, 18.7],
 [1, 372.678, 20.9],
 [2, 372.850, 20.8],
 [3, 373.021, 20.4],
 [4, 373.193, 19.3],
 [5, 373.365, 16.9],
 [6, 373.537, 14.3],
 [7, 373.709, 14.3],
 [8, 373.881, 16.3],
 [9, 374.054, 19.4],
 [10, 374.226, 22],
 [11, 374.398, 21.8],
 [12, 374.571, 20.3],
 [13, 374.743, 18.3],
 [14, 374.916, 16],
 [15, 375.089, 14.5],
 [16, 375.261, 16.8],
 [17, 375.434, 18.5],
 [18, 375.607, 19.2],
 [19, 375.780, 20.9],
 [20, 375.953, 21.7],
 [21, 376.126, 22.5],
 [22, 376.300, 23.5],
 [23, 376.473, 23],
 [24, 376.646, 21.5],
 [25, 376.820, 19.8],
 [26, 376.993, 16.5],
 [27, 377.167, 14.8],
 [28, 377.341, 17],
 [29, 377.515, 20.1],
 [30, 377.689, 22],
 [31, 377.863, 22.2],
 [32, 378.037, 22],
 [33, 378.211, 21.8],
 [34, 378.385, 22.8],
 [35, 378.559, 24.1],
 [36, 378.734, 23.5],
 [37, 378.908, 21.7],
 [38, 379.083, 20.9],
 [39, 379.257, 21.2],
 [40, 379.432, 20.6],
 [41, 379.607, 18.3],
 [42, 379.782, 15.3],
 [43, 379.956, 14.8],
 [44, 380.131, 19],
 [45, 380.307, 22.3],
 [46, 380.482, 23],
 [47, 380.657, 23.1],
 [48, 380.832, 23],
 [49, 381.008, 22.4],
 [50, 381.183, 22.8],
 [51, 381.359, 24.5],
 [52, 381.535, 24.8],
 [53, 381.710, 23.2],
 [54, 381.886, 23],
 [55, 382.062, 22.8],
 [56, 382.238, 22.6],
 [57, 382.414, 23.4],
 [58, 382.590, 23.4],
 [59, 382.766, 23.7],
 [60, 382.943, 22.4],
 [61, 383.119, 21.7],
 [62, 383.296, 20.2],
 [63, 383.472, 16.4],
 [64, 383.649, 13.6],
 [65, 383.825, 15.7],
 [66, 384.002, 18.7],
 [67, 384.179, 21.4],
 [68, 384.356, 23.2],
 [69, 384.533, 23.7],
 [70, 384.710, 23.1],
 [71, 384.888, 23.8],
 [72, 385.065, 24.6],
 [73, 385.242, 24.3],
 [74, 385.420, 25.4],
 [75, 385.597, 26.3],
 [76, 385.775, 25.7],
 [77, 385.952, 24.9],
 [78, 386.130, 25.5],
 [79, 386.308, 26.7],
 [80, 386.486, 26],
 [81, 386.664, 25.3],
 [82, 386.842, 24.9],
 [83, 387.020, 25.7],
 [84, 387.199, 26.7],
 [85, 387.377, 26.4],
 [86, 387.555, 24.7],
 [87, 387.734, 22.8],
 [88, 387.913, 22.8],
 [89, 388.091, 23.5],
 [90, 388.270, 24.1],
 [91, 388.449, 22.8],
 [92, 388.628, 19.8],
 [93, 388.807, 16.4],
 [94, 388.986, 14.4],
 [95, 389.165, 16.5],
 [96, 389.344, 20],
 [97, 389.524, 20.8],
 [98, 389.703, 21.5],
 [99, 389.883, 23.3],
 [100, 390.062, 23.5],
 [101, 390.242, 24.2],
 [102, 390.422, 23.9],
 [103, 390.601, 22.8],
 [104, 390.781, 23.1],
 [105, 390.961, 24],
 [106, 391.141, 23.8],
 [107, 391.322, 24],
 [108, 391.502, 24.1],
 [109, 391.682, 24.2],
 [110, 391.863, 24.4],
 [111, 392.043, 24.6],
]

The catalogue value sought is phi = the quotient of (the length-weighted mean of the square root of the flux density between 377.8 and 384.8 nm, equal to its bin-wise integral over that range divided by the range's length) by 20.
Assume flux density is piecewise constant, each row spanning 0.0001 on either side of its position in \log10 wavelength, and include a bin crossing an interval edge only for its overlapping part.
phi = 0.231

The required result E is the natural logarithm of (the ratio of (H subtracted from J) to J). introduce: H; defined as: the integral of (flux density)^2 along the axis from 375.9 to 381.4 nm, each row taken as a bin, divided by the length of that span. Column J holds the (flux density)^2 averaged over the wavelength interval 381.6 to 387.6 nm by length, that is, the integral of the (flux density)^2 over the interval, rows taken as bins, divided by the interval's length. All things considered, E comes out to -1.68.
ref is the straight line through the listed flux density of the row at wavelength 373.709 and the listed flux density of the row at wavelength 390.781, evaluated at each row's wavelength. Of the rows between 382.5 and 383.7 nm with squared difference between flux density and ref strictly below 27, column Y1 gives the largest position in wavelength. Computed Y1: 383.472 nm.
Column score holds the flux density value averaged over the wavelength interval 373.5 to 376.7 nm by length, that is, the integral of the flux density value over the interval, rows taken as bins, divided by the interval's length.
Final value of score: 19.3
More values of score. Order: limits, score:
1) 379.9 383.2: 22.5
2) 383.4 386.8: 22.9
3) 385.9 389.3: 23.1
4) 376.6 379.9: 20.3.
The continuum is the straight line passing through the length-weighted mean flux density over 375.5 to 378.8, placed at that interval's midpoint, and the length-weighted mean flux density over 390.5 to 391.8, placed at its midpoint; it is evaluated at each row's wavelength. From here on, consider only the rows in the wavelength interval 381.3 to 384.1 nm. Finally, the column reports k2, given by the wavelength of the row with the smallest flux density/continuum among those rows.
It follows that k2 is 383.649 nm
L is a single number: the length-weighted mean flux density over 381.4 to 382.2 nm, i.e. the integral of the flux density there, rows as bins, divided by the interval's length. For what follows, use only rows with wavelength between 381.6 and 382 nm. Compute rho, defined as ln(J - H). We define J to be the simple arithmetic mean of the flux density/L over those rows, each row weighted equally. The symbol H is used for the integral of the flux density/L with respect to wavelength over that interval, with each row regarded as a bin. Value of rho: -0.53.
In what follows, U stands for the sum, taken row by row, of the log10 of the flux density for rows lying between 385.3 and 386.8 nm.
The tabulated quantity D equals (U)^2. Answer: 127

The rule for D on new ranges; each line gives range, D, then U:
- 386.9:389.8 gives 454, 21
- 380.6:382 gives 120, 11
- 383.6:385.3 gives 174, 13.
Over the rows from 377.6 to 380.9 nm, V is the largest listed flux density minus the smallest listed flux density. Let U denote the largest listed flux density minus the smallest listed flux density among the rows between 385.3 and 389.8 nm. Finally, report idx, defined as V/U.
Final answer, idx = 0.8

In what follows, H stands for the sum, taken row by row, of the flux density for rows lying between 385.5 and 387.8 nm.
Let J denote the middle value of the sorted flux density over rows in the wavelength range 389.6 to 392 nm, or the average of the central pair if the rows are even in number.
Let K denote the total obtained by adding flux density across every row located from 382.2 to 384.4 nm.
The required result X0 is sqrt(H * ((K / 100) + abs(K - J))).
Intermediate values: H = 332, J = 23.9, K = 266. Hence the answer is 285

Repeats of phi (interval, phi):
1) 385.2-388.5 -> 0.250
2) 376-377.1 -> 0.229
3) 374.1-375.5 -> 0.215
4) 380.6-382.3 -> 0.241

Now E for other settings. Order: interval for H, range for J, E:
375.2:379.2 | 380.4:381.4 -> -1.72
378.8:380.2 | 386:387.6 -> -0.81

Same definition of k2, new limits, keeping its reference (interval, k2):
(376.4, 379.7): 377.167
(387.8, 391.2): 388.986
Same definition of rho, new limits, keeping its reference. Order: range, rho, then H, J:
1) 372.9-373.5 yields -1.12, 0.48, 0.80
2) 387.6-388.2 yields -0.94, 0.59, 0.98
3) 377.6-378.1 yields -0.75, 0.47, 0.94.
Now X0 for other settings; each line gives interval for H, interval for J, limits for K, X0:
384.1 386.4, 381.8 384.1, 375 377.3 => 273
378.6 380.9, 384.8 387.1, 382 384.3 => 255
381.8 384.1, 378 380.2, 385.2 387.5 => 291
